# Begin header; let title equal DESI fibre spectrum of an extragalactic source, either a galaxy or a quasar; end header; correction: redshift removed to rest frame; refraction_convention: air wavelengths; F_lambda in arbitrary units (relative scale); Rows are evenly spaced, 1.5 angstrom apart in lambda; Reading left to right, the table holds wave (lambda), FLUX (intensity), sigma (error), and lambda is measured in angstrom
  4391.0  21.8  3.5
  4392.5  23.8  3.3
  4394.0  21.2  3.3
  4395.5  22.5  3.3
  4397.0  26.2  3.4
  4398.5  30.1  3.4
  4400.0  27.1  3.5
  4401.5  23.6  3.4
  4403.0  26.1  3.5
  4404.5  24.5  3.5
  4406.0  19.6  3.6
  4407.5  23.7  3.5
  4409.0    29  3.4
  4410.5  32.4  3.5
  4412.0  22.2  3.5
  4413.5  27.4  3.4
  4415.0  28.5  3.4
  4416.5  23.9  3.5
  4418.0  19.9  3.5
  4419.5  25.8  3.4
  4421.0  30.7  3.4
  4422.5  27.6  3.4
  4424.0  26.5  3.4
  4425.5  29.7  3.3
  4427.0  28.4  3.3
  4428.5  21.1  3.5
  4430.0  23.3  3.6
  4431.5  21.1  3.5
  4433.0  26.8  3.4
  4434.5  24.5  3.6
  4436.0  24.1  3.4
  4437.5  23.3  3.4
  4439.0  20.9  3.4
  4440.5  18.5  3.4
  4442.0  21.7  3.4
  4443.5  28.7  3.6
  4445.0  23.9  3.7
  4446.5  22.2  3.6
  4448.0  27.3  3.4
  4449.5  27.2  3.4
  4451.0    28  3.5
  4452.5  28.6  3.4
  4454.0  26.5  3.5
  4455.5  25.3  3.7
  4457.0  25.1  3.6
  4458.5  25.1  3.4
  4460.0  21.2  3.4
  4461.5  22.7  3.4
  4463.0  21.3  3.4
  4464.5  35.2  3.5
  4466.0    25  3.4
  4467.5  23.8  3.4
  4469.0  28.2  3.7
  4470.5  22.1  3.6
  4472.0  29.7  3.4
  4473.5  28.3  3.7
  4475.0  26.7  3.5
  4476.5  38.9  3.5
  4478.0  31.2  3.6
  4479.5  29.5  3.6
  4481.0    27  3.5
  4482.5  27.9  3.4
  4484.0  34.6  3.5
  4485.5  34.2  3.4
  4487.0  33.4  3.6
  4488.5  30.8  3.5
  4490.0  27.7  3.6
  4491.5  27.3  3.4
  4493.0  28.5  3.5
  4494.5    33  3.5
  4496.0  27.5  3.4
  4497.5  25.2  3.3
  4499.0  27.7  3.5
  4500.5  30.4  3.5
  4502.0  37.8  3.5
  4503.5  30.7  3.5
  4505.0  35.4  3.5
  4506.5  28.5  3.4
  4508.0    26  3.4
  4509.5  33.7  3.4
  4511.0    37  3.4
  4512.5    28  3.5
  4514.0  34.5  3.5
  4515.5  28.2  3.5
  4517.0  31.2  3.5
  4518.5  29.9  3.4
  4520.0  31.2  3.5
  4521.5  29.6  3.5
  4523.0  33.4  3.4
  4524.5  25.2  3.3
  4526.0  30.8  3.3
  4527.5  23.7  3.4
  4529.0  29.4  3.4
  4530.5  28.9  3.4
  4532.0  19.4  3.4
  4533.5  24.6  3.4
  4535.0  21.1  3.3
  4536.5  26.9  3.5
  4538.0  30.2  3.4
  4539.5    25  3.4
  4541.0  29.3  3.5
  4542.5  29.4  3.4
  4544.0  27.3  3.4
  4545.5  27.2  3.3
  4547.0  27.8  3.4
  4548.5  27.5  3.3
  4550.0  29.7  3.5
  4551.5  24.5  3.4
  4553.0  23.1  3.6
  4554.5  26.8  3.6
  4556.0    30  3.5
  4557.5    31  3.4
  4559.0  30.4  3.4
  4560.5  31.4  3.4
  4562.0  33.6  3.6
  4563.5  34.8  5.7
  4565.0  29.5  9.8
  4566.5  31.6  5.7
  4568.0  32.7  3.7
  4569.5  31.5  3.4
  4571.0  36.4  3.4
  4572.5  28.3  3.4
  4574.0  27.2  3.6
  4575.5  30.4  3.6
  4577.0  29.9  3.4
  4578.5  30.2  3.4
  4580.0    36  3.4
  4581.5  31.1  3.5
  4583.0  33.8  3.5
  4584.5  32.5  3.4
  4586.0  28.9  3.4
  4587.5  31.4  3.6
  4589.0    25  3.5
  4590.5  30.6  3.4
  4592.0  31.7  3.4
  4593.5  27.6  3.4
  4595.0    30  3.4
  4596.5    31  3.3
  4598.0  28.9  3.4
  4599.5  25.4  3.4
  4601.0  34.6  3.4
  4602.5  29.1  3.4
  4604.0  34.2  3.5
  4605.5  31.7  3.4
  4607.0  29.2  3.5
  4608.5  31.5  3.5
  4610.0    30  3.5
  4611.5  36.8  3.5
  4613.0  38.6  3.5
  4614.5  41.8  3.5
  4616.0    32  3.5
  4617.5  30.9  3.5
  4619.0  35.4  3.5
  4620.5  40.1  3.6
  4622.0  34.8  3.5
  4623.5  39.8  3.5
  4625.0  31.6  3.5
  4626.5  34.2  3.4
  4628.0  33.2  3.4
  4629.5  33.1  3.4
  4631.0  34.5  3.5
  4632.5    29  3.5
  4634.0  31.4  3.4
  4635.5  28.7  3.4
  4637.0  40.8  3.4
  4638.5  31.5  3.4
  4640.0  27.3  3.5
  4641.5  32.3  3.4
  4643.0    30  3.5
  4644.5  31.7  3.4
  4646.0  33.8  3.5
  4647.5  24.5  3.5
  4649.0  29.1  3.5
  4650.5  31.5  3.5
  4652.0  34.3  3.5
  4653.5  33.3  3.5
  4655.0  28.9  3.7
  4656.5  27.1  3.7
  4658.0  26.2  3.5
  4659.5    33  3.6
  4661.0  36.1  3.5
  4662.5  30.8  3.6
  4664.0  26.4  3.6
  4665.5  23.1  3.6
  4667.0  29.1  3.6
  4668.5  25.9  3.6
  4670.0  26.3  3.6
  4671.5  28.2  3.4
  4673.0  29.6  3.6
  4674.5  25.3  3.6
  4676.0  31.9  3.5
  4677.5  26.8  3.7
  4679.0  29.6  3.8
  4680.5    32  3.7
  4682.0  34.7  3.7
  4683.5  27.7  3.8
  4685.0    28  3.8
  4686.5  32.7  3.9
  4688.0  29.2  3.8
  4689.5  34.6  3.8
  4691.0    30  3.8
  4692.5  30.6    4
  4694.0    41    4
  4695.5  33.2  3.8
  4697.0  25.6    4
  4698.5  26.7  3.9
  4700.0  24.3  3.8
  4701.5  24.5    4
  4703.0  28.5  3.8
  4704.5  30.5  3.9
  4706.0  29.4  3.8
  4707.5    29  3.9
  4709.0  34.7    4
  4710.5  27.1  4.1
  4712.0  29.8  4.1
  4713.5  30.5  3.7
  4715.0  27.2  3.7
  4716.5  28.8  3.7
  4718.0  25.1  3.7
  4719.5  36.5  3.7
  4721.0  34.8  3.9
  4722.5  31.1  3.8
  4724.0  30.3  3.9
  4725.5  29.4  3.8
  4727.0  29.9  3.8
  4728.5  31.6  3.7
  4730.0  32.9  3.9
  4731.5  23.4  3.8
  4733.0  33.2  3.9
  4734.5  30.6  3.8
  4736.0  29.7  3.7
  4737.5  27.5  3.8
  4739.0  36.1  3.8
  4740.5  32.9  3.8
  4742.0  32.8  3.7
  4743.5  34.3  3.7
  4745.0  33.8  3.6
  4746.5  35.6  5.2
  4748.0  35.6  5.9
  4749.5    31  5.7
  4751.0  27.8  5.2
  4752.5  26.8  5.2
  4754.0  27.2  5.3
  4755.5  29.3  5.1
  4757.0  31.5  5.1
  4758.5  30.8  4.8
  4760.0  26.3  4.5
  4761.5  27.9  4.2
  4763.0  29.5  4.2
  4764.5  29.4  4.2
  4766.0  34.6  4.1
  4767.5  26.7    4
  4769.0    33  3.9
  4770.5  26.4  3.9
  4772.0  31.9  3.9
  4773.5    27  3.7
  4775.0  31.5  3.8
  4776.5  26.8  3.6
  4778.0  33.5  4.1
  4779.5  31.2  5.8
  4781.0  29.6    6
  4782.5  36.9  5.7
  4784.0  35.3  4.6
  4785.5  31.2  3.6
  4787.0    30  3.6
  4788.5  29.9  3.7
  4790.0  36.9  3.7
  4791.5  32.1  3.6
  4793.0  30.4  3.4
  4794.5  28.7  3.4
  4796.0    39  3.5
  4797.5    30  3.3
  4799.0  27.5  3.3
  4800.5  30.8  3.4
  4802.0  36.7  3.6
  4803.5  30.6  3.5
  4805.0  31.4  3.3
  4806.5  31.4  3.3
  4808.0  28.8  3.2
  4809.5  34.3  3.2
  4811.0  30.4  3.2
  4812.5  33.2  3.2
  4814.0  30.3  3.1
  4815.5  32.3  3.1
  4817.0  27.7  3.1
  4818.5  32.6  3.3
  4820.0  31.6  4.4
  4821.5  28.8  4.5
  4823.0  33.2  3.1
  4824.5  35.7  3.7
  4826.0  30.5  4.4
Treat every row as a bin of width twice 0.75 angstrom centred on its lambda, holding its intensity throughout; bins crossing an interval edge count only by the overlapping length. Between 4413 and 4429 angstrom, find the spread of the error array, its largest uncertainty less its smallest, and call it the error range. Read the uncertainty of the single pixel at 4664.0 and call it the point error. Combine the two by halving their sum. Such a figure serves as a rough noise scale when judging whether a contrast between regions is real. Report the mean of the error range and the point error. 1.90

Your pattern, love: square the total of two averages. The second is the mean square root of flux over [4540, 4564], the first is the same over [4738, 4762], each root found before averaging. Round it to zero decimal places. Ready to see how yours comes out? 120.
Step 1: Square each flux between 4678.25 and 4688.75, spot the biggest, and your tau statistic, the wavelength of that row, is 4682.0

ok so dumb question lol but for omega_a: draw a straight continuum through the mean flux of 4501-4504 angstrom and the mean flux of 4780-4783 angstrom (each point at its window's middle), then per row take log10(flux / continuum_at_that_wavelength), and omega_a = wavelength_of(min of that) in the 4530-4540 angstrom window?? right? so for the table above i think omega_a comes 4532.0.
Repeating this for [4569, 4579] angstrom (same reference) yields 4574.0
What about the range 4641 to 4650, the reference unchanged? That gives 4647.5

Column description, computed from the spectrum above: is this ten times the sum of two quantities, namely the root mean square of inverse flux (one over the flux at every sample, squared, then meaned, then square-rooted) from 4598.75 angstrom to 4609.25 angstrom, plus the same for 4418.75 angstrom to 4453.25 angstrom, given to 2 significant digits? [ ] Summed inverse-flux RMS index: 0.74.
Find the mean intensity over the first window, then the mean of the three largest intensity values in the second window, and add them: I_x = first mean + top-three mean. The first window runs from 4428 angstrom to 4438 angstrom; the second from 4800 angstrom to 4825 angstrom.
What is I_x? 59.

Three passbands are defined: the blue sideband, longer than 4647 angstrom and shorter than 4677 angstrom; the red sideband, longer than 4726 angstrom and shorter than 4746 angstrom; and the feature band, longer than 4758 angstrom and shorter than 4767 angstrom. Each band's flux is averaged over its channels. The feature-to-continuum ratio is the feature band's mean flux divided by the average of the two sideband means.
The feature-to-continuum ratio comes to 0.98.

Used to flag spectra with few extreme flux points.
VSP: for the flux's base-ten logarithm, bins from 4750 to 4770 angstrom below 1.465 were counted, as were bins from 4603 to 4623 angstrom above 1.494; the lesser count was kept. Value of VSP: 6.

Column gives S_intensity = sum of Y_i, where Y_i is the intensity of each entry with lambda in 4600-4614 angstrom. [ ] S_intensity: 296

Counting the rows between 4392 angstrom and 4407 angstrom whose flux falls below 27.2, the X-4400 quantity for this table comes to 9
